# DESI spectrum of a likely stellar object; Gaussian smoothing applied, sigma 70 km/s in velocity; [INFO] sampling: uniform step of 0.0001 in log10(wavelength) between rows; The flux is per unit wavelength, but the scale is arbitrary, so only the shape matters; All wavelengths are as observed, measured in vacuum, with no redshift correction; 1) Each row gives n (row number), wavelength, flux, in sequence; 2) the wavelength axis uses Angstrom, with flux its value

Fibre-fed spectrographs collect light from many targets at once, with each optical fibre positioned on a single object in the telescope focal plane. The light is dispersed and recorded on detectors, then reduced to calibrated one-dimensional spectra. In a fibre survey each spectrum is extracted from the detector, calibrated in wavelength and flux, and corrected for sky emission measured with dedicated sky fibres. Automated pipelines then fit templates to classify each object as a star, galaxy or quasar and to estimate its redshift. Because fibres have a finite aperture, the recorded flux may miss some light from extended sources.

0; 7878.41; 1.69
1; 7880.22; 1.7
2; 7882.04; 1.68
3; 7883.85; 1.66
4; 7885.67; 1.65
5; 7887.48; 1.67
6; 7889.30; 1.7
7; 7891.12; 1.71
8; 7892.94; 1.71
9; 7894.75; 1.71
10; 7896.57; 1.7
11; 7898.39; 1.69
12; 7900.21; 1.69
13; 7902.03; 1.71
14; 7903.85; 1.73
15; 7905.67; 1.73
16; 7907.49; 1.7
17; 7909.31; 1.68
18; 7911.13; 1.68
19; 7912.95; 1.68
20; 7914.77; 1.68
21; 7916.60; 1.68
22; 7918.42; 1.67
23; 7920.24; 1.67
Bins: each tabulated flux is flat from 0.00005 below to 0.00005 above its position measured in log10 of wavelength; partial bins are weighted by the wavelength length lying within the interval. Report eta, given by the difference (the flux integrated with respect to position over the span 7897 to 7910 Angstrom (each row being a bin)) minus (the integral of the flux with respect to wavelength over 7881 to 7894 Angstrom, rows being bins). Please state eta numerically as 0.3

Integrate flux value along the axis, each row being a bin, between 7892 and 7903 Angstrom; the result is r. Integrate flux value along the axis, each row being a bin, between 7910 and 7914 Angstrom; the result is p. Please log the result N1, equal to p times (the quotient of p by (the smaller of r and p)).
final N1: 7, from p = 7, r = 19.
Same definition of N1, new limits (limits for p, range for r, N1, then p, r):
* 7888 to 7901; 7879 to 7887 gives 36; 22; 13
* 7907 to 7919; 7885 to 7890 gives 49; 20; 8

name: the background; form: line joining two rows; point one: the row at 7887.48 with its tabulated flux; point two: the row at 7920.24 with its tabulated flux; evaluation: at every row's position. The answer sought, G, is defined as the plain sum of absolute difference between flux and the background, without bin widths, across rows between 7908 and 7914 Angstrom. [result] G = 0.03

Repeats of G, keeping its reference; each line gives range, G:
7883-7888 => 0.03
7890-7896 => 0.12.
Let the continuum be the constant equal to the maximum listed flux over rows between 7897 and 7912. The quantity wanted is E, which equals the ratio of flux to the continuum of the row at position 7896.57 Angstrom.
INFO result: 0.98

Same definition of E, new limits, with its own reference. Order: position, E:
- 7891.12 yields 0.99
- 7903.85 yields 1.00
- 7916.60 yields 0.97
